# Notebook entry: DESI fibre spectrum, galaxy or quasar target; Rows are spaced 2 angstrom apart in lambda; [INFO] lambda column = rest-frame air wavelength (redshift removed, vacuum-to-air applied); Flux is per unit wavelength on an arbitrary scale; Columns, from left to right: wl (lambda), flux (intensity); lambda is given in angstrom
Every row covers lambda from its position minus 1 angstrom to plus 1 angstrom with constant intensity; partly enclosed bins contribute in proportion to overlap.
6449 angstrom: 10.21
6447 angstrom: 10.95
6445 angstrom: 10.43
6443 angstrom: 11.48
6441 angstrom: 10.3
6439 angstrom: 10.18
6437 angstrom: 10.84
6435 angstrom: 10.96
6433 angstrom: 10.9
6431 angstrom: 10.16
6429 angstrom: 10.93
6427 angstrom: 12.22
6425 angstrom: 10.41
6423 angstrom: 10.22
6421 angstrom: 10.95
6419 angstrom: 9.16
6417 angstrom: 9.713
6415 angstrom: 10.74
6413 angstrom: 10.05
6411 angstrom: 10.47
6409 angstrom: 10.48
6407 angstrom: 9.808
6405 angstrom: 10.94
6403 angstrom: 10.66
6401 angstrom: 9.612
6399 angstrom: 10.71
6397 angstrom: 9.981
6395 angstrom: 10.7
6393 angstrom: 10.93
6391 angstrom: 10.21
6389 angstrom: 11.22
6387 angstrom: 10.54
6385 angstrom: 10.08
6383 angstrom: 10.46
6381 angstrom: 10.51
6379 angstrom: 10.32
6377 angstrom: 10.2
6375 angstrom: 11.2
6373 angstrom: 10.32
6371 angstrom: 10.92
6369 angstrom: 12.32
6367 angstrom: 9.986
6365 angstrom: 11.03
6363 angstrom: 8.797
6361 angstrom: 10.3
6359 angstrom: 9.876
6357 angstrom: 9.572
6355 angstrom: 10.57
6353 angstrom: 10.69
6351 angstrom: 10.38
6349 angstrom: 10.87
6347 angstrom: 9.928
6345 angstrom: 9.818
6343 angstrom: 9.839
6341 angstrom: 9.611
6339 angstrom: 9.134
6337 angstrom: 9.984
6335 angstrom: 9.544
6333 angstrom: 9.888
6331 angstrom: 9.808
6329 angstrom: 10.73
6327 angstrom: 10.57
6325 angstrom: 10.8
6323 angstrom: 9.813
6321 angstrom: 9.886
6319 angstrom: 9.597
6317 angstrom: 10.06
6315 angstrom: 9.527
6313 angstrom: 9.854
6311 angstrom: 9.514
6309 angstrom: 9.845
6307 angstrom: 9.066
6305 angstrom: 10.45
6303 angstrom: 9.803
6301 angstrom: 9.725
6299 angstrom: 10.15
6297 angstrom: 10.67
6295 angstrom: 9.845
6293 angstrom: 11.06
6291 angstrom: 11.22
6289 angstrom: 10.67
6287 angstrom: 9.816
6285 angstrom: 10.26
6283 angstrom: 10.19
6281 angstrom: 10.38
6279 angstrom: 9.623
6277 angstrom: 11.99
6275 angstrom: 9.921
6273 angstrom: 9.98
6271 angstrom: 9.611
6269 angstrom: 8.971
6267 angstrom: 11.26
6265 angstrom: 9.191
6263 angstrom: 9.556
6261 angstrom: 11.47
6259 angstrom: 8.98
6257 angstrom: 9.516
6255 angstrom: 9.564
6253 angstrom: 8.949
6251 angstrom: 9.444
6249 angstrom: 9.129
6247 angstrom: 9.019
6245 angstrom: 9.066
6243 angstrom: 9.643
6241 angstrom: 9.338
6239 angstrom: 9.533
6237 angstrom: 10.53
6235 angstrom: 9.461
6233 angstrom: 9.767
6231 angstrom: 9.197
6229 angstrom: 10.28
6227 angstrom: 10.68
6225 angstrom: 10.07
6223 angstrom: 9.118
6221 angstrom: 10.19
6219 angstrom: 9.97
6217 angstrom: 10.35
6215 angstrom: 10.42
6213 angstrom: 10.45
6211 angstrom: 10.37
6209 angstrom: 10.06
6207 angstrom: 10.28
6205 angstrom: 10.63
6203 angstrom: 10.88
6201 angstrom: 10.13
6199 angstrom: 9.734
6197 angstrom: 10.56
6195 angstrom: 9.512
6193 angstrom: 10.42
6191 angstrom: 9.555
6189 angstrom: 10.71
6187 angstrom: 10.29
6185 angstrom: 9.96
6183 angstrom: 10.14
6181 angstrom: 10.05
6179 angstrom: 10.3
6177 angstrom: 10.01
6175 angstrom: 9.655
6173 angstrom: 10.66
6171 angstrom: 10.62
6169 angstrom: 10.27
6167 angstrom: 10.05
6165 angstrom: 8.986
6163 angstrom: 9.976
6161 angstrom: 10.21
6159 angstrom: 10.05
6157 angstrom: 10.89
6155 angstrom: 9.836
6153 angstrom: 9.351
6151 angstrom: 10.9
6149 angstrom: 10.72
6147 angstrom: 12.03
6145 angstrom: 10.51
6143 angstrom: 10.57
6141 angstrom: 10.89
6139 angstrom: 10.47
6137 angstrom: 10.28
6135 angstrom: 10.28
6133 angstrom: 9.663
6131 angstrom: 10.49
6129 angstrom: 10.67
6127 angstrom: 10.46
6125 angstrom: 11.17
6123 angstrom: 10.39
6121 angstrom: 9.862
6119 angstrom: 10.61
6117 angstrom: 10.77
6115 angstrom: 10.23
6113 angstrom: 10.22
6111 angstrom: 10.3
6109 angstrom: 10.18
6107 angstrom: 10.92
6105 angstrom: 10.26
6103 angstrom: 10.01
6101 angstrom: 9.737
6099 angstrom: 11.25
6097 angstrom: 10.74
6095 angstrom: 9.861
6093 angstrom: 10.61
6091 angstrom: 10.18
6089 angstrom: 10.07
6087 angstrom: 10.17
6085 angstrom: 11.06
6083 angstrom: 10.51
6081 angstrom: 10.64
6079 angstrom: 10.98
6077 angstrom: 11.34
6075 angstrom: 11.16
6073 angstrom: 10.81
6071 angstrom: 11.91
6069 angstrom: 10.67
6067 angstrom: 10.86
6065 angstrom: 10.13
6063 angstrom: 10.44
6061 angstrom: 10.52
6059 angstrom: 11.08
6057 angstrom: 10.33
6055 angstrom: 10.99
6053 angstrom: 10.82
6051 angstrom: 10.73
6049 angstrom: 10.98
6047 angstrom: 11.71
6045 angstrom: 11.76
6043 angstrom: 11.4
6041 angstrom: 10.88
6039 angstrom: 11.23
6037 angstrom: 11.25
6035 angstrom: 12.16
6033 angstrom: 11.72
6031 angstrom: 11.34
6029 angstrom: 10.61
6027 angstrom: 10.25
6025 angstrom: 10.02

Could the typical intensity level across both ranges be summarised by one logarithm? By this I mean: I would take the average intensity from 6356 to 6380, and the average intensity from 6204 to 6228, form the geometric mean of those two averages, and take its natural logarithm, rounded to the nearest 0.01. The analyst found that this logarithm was 2.33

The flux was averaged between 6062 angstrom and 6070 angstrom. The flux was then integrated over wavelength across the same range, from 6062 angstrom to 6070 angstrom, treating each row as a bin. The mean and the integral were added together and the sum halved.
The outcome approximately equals 47.4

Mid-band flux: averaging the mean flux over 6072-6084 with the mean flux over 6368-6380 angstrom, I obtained 10.9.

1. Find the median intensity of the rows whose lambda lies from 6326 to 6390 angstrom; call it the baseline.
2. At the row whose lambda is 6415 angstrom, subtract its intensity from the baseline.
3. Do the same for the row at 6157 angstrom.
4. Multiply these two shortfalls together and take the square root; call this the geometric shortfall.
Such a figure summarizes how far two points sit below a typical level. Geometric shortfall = 0.50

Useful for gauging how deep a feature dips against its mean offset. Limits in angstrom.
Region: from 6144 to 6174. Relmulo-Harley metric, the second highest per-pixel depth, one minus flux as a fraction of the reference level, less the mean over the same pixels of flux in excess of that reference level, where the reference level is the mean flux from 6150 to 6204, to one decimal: -0.1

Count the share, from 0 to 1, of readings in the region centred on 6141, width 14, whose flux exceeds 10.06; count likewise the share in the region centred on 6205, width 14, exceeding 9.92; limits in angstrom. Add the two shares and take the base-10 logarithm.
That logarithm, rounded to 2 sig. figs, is 0.27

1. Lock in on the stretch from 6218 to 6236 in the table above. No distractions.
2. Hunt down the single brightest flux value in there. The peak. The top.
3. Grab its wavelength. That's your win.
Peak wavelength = 6227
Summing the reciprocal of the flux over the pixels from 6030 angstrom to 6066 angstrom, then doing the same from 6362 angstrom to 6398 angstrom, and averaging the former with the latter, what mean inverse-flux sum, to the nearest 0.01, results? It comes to 1.67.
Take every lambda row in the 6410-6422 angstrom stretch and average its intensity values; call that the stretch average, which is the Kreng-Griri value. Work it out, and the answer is 10.2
